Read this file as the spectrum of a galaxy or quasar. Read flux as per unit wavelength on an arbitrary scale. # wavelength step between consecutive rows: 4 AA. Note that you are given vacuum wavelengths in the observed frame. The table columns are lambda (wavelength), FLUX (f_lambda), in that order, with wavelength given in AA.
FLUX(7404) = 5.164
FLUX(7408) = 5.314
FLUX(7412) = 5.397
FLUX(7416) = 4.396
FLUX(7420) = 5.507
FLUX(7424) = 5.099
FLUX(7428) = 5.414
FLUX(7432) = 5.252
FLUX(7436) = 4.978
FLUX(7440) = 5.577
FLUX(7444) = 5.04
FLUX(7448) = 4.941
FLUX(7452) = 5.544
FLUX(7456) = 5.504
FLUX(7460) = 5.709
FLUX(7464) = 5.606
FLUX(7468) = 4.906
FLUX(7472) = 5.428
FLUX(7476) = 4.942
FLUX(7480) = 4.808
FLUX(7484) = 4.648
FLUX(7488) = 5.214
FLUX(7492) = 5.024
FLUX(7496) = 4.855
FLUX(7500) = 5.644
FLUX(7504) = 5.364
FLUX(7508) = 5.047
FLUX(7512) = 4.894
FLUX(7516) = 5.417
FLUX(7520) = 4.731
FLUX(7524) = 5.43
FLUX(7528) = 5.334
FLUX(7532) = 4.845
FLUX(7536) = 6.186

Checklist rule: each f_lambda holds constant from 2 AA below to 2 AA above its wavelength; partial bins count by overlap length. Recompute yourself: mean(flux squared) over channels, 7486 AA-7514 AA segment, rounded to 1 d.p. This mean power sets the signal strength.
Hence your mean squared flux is 26.6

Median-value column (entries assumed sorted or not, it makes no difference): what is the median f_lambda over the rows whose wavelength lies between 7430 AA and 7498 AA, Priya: 5.04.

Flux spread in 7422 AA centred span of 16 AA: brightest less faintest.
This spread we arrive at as 1.1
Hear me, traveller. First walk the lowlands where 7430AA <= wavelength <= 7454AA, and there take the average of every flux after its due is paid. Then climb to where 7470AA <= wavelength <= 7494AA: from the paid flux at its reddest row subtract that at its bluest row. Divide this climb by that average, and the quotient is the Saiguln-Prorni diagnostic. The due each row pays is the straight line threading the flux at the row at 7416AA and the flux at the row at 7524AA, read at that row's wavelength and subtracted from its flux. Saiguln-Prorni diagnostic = -1.0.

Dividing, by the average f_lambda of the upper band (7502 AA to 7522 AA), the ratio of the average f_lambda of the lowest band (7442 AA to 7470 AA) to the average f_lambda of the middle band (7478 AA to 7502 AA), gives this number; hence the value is 0.208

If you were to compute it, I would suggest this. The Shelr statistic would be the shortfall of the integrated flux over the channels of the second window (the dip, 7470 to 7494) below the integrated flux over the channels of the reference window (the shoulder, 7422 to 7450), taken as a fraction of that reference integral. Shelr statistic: 0.17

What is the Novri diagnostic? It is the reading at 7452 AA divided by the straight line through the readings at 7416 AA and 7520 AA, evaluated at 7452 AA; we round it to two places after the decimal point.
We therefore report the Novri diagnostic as 1.23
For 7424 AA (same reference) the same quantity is 1.15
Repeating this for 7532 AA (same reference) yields 1.02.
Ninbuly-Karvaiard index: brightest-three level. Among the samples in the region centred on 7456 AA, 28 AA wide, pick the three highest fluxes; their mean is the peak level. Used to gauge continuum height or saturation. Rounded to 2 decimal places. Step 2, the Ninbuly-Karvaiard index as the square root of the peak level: 2.37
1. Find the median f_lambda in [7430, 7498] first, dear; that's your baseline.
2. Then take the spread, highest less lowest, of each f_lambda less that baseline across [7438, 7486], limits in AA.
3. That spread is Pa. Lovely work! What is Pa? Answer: 1.06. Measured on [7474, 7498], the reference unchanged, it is 0.57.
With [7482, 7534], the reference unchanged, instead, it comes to 1.00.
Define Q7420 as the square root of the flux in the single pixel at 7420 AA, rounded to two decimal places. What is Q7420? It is 2.35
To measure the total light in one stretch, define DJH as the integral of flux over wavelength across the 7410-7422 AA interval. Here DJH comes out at 61.2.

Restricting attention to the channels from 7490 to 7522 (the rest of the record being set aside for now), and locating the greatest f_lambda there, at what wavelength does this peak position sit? 7500 AA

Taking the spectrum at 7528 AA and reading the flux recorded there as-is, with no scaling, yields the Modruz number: 5.334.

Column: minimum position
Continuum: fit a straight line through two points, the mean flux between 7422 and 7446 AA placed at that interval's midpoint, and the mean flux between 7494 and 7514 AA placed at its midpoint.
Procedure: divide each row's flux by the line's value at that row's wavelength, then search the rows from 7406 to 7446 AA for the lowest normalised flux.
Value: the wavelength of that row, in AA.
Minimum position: 7416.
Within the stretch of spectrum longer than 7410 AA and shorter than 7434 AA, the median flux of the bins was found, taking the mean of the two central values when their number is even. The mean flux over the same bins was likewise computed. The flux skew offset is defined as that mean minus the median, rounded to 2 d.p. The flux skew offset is -0.15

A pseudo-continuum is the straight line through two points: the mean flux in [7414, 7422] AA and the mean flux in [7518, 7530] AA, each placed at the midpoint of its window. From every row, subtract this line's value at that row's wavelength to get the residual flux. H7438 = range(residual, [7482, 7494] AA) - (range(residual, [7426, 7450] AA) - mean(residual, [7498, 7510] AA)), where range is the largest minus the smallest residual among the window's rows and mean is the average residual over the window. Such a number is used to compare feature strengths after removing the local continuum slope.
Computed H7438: 0.13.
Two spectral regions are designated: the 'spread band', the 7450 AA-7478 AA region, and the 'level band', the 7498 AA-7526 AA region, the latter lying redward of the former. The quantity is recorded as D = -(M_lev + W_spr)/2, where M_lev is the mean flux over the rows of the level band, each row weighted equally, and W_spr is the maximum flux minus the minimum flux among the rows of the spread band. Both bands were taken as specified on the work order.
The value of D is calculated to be -3.01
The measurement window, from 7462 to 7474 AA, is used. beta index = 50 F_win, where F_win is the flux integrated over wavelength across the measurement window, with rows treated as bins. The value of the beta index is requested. 3188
